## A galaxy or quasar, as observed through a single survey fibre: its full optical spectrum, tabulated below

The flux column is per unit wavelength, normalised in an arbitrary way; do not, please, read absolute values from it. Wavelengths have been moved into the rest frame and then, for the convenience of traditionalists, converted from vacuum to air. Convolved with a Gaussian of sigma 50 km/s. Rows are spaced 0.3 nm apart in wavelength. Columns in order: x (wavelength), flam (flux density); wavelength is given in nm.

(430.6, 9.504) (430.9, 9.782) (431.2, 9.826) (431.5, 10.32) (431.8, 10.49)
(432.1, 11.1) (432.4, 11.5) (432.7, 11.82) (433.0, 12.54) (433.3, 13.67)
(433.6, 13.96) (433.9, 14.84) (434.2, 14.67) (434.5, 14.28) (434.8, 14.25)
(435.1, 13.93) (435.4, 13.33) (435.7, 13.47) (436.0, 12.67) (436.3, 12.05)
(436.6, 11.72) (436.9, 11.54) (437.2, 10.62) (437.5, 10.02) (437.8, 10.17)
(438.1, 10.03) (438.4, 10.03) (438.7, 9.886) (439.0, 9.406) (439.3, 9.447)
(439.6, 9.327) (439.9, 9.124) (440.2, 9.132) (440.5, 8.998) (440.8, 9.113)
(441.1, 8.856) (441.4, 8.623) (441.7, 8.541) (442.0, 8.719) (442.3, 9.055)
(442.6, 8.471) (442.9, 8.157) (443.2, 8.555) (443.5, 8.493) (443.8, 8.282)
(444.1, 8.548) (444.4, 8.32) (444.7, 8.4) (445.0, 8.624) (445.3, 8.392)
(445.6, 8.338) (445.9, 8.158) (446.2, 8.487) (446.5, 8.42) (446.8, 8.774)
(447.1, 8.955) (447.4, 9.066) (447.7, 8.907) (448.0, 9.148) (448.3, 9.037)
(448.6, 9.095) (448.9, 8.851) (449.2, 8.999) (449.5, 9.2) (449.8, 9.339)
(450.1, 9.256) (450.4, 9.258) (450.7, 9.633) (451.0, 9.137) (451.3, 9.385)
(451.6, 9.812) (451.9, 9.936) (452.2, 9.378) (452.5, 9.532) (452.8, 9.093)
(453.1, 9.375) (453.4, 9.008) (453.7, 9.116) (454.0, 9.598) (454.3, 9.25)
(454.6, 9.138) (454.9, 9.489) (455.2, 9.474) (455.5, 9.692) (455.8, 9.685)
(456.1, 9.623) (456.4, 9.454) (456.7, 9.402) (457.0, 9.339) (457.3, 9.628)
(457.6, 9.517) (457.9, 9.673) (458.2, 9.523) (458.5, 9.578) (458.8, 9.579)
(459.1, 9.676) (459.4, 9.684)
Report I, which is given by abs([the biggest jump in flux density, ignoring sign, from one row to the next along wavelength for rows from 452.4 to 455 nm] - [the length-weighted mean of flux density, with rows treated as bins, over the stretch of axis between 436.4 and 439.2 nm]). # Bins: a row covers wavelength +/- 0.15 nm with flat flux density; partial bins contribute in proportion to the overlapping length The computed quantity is 9.9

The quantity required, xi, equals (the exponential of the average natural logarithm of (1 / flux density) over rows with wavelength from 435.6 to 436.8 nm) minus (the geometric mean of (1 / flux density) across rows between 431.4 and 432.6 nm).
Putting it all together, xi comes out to -0.01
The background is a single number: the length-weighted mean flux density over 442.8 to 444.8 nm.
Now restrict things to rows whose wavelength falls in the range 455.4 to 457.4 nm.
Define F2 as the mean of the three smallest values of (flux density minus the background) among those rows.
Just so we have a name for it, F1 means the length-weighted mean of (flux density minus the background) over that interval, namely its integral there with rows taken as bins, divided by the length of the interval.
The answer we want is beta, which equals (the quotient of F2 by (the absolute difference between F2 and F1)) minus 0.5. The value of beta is 6.5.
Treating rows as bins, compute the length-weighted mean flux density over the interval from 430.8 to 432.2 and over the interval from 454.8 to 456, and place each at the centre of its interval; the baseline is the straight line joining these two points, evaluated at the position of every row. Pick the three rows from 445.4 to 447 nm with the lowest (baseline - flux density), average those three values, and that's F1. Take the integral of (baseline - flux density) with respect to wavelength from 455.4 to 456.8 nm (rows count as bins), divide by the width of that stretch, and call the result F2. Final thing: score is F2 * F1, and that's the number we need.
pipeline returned 0.00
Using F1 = 1.29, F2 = 0.0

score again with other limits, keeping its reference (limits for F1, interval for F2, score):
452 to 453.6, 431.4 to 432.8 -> -0.19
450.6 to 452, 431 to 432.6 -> 0.03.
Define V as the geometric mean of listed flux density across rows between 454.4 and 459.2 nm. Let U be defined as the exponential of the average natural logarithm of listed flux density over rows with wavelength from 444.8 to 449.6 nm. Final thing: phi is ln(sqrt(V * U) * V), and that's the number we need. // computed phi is 4.47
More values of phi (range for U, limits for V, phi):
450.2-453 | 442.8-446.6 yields 4.32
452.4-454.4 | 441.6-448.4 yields 4.34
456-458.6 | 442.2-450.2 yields 4.37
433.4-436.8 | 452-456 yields 4.66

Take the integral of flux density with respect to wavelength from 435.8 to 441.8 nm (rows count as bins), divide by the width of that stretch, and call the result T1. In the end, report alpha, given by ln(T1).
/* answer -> 2.30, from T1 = 10.0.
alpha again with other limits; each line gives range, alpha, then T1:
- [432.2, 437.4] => 2.56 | 12.9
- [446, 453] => 2.21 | 9.2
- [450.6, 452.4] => 2.26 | 9.5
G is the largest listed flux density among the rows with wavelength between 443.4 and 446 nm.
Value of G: 8.624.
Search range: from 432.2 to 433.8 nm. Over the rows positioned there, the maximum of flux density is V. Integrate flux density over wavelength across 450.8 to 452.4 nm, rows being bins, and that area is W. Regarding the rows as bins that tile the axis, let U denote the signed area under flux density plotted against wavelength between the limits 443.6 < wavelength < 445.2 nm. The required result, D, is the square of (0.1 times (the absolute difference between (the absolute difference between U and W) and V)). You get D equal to 1.5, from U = 13.5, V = 13.96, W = 15.3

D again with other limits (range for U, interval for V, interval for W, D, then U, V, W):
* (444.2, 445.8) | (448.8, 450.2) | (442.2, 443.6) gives 0.6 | 13.5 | 9.339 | 11.9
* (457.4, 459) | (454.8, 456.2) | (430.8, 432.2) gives 0.8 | 15.3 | 9.692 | 14.4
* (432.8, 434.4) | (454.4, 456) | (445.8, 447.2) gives 0.0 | 22.2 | 9.692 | 12.0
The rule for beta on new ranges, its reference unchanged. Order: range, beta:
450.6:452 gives 4.9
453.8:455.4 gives 8.1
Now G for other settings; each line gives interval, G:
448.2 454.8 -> 9.936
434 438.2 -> 14.67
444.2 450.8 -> 9.633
